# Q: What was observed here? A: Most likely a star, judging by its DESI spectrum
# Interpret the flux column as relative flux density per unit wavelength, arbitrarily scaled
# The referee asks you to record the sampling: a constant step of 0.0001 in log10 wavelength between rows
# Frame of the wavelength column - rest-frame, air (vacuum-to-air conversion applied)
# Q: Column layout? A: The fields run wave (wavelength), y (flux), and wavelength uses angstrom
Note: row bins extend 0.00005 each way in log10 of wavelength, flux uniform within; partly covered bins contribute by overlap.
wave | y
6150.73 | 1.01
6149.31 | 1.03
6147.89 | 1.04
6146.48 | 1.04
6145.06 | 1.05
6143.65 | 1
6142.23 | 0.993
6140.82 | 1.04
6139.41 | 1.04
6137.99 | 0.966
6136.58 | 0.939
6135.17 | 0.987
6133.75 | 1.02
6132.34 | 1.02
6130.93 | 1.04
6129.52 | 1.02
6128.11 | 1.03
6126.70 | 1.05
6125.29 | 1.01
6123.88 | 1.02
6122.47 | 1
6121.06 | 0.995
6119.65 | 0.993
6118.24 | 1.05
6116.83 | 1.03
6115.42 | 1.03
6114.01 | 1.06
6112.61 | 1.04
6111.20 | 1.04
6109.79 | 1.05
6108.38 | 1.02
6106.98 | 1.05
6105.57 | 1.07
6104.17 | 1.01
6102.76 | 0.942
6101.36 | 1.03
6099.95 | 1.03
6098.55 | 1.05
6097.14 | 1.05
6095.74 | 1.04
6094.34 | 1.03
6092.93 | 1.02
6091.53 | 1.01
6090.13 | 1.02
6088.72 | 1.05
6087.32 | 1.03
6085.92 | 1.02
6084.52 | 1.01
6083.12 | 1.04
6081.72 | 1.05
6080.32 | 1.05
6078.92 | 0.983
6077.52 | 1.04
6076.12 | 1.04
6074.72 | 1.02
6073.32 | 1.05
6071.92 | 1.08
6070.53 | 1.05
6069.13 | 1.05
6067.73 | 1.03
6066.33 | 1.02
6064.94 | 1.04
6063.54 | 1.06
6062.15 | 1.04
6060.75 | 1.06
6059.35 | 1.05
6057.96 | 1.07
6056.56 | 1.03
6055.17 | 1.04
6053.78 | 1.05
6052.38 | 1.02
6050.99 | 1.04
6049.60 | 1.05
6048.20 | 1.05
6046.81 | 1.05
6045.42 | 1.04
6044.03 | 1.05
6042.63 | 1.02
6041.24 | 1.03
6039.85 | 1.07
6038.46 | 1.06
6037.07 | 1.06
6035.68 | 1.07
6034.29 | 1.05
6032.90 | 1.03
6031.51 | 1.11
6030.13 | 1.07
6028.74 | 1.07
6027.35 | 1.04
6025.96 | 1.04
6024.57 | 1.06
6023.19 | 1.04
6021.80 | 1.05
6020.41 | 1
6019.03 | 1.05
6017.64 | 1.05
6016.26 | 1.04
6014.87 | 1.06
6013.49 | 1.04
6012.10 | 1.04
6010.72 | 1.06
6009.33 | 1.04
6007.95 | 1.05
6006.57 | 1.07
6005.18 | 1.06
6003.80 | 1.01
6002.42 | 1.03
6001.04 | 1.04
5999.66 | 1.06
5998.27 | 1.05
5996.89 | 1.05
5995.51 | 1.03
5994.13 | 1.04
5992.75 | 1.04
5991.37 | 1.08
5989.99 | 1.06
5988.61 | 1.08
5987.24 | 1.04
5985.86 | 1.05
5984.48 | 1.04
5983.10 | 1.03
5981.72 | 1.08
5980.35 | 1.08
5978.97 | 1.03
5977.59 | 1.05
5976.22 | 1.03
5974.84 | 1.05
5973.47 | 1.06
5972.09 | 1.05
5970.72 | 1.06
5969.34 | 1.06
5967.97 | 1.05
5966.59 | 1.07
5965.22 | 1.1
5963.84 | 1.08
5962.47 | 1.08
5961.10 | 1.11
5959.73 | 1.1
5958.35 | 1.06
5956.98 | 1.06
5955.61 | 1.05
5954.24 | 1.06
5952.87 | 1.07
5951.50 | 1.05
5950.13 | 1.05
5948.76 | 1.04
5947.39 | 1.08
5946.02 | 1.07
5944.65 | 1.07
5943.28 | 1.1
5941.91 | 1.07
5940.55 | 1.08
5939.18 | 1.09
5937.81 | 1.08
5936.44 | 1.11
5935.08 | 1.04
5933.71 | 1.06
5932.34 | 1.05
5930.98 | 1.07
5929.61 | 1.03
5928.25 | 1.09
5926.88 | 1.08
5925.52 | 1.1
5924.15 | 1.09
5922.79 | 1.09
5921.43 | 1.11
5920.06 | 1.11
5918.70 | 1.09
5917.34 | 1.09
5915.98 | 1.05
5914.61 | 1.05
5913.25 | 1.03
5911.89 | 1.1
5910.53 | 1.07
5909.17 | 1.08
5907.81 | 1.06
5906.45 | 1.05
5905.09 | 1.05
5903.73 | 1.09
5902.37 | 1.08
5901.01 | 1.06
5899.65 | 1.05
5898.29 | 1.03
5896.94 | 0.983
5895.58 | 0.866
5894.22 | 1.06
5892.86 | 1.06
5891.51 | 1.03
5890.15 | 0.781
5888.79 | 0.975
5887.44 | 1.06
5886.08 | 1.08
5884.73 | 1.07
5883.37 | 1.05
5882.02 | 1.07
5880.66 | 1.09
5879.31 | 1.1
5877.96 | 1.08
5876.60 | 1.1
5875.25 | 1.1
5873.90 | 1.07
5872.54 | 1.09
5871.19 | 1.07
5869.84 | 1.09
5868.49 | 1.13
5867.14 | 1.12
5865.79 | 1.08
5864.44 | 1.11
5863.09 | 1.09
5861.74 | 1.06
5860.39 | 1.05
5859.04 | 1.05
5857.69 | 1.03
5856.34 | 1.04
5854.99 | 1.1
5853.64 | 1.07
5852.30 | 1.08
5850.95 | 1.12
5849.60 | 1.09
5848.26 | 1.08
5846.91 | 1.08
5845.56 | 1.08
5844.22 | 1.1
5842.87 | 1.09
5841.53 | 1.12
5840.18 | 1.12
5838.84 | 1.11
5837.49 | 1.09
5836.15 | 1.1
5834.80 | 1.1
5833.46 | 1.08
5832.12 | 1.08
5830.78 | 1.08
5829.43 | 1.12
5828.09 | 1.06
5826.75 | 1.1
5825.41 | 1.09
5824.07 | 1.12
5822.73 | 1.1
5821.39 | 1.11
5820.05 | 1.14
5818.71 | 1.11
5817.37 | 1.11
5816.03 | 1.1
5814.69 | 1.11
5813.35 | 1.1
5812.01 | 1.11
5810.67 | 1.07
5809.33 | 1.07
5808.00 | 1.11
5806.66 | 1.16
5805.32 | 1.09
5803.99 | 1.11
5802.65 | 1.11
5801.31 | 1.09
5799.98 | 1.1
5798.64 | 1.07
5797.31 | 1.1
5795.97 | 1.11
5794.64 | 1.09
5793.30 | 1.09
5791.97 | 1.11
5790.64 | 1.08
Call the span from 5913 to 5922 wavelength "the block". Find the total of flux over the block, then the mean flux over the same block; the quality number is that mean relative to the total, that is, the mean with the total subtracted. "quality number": -6.45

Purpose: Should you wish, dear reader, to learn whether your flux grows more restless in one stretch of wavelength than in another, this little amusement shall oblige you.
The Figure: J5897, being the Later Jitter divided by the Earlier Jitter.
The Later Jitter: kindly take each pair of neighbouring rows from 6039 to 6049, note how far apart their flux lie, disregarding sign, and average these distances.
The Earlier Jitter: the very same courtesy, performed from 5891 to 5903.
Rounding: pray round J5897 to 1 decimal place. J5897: 0.3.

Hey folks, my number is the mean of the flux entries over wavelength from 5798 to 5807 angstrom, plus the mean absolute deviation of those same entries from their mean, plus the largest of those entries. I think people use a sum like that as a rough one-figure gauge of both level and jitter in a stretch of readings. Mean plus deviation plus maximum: 2.28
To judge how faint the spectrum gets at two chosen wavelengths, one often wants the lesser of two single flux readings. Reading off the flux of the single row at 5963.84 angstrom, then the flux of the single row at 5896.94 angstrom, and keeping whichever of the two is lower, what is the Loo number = 0.98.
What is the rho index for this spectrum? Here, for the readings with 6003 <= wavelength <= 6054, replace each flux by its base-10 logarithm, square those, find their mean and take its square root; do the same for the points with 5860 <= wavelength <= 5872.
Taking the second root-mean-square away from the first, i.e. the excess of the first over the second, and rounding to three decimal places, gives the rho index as -0.016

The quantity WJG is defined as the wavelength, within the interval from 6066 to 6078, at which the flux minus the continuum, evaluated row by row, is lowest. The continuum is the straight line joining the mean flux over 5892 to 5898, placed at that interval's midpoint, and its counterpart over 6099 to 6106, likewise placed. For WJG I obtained 6074.72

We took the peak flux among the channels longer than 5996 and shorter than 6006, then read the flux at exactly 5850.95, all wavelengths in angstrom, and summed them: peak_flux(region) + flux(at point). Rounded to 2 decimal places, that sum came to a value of 2.18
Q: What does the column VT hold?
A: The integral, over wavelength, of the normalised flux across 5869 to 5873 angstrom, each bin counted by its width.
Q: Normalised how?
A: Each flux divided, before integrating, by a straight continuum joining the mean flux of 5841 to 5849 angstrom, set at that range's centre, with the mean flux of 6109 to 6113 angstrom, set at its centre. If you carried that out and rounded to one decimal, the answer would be 4.0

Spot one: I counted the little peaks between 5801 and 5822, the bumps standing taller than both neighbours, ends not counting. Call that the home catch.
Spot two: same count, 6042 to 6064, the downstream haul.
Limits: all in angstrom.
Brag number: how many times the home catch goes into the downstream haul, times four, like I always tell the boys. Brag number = 4.0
